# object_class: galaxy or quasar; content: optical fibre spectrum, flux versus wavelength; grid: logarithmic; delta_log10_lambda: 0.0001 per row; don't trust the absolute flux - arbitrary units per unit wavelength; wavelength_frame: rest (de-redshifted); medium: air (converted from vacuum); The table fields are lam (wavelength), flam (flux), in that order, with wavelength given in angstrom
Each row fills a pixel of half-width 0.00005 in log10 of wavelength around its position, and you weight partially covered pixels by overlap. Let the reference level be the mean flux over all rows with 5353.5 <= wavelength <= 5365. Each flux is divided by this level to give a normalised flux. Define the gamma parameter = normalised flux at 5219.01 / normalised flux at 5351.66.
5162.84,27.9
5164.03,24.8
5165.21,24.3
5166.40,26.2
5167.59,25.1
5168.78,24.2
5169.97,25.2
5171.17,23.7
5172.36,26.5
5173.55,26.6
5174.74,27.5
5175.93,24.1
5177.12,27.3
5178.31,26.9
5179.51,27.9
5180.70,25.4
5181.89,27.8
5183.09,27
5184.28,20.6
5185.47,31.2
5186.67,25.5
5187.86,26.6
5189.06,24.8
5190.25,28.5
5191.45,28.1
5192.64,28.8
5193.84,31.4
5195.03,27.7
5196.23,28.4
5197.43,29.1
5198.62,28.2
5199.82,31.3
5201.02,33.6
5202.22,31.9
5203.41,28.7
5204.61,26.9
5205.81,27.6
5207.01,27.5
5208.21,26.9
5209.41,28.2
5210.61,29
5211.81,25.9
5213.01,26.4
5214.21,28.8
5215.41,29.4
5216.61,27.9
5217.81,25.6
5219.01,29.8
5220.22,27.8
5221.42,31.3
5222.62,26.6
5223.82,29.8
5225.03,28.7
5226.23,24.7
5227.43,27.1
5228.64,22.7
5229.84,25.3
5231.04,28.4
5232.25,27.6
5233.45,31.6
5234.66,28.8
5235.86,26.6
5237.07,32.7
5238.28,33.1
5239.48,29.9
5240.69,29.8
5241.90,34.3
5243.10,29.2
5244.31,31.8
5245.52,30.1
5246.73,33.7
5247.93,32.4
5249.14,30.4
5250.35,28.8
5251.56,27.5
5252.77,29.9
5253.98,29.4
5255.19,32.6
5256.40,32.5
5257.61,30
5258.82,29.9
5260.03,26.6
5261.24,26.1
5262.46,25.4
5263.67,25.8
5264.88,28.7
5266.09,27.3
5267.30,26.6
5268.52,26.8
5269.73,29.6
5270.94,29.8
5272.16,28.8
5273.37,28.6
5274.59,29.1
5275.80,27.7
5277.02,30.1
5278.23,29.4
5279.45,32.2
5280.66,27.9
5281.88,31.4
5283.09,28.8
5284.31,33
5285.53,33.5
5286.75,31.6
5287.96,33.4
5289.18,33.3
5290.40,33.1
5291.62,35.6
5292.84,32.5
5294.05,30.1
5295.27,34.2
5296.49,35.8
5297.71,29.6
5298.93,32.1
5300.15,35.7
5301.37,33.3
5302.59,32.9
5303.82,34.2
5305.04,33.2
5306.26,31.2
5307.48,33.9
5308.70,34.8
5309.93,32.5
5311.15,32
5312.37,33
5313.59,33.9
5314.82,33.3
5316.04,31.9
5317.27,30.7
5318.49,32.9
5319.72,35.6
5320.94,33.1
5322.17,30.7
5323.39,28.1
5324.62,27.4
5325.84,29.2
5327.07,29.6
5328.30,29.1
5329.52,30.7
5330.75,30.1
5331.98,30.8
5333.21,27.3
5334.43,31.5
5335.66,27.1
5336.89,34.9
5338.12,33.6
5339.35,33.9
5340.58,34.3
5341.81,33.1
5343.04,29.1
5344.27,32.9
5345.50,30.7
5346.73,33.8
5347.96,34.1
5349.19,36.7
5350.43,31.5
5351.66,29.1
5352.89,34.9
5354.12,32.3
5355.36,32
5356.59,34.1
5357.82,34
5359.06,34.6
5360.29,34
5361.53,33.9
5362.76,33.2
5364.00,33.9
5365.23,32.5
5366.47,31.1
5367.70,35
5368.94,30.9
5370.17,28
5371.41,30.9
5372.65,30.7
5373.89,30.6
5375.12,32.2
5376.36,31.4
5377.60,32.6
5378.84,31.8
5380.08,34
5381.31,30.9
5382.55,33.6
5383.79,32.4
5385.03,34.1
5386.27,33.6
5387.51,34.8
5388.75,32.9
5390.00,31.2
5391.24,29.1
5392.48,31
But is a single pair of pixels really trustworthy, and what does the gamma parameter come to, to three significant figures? 1.02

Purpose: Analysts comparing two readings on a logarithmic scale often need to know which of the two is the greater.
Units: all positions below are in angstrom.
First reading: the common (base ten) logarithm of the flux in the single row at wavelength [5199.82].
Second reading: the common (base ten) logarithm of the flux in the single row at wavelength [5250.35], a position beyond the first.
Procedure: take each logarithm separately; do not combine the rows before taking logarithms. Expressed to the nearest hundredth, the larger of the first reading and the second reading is 1.50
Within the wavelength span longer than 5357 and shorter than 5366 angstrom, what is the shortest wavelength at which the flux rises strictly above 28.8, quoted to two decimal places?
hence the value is 5357.82 angstrom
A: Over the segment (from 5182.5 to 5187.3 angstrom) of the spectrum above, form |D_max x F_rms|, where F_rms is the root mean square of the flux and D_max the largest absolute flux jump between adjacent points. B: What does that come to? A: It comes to 279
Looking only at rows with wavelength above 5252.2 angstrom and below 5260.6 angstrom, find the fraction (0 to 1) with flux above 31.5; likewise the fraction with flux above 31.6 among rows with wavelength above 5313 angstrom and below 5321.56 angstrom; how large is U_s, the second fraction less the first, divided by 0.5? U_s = 1.1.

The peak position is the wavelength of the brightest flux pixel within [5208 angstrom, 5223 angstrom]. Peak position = 5221.42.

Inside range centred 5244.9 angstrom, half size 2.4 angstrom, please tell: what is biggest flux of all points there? 33.7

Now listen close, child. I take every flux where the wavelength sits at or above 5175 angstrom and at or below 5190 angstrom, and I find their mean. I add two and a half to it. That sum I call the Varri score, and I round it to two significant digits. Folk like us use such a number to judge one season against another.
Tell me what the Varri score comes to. 29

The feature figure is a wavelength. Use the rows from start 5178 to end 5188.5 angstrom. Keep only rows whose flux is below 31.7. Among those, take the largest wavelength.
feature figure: 5187.86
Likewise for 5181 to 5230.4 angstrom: 5229.84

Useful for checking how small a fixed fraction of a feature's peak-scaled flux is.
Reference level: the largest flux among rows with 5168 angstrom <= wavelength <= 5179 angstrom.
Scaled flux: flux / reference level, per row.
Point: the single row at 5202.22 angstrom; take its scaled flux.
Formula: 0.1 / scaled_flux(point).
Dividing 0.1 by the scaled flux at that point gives 0.0862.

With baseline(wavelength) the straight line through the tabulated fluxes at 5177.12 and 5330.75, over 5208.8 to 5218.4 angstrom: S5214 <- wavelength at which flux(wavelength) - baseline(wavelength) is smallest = 5217.81 angstrom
